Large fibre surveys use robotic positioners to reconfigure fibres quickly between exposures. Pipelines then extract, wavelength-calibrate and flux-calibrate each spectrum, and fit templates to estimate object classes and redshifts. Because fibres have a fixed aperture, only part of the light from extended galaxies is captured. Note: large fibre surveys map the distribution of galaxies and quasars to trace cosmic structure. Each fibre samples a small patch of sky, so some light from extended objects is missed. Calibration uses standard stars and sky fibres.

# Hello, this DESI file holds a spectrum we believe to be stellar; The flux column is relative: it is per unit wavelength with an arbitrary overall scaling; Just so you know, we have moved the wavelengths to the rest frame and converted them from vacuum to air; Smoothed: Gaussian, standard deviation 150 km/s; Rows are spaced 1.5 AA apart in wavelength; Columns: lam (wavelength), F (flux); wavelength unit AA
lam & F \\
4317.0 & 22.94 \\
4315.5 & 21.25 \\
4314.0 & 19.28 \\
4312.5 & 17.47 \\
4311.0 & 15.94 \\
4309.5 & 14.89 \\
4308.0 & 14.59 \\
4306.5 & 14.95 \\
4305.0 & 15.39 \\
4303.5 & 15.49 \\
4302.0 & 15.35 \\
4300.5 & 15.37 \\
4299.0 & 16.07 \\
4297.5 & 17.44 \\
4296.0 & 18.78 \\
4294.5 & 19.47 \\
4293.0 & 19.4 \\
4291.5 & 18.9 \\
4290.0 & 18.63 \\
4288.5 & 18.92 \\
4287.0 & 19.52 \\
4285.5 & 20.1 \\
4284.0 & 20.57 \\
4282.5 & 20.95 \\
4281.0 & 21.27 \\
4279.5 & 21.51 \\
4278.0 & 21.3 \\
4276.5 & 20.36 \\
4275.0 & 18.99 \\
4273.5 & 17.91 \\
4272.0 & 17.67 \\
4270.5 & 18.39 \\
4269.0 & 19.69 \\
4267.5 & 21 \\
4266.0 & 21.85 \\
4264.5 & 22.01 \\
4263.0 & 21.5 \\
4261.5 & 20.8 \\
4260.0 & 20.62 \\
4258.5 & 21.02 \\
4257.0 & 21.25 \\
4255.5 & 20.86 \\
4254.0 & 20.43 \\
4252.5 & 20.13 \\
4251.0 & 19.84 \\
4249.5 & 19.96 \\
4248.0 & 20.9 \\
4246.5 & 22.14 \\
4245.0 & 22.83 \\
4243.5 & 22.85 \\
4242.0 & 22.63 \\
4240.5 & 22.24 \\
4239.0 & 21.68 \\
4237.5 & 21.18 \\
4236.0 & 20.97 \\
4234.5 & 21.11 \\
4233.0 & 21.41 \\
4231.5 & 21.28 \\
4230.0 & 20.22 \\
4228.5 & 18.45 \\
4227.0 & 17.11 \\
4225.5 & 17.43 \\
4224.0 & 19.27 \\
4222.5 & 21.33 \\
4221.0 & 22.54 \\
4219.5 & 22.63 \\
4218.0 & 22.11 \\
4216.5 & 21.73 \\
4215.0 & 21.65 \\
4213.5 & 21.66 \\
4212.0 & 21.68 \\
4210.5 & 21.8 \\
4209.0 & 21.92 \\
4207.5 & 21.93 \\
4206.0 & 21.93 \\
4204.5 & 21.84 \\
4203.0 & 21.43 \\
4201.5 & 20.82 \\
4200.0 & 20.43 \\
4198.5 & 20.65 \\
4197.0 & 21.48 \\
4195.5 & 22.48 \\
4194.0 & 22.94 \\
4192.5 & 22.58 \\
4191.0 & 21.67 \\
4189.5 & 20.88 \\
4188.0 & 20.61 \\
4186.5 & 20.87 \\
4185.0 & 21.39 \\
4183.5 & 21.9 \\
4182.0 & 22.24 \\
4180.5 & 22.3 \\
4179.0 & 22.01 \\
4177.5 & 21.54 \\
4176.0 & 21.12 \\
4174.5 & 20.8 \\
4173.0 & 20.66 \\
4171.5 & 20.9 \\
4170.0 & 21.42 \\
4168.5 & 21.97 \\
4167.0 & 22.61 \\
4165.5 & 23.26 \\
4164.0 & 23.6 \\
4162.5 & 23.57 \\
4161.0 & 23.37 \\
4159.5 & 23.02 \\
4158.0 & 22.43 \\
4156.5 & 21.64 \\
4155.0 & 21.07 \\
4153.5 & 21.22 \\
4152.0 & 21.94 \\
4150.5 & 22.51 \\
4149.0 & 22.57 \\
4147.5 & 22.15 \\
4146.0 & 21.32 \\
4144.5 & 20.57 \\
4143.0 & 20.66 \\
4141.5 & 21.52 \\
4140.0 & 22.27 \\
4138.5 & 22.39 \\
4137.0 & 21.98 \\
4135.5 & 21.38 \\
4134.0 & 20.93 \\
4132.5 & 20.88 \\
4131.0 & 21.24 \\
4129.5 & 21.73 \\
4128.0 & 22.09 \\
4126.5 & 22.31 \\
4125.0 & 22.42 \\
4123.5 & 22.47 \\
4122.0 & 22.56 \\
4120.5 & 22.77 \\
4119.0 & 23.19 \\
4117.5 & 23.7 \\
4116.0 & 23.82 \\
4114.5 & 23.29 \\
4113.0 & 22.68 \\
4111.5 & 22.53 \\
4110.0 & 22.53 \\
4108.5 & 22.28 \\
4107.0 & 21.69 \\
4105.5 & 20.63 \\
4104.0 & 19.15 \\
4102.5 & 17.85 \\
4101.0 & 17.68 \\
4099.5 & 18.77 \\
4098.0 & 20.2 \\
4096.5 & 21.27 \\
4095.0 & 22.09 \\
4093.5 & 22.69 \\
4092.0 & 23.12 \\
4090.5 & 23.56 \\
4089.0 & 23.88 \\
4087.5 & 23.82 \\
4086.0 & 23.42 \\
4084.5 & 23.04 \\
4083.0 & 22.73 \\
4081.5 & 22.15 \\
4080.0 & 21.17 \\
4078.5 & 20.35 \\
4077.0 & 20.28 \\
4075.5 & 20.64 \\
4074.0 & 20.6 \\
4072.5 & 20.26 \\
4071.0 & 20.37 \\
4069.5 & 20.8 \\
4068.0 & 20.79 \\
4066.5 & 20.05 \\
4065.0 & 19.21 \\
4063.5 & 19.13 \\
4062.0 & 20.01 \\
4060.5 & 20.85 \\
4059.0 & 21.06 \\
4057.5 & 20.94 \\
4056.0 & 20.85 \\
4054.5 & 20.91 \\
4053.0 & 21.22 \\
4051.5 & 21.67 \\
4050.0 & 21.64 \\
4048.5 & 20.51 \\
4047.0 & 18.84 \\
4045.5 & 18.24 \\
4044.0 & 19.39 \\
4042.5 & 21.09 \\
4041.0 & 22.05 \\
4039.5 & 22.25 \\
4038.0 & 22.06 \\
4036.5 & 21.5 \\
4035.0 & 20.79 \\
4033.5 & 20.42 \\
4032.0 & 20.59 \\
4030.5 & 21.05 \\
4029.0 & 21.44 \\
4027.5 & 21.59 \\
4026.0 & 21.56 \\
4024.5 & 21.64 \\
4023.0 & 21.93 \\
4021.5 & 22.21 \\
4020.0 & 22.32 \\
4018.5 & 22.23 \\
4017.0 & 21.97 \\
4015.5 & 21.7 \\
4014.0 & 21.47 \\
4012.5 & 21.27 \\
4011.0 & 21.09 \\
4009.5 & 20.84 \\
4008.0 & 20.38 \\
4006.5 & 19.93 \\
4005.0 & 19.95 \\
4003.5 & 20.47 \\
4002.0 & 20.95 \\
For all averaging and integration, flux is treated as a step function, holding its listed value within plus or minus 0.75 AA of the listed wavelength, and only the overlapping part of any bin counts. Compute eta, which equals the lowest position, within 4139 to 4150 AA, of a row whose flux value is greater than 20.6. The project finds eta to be 4140.0 AA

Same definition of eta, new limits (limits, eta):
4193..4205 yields 4194.0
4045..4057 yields 4050.0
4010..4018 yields 4011.0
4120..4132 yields 4120.5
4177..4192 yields 4177.5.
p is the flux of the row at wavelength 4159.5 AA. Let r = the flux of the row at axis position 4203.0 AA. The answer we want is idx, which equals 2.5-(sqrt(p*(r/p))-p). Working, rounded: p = 23.02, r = 21.43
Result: 20.9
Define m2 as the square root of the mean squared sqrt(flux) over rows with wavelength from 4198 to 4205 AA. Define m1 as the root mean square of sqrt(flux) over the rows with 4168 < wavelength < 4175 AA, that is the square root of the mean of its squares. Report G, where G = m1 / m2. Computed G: 1.00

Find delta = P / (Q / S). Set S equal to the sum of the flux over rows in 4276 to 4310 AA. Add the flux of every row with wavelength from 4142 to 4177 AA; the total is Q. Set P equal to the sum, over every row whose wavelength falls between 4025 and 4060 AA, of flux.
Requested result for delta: 400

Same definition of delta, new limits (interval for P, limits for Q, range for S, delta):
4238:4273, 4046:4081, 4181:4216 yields 507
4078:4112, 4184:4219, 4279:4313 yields 411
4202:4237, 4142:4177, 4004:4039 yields 470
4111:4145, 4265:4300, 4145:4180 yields 575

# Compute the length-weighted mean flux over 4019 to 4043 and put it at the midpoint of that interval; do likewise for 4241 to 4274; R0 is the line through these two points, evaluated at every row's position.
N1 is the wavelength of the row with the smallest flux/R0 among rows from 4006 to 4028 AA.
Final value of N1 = 4006.5 AA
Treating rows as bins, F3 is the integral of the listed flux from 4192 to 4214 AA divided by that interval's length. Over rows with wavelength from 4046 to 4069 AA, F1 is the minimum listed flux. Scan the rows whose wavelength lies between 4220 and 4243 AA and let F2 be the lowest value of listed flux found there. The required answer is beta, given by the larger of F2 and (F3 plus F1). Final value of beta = 40.5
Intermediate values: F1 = 18.84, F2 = 17.11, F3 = 21.7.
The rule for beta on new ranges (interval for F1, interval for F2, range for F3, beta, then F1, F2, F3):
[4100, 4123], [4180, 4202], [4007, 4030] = 39.2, 17.68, 20.43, 21.6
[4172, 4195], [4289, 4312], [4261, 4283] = 40.9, 20.61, 14.59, 20.3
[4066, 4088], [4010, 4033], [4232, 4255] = 41.4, 20.05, 20.59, 21.3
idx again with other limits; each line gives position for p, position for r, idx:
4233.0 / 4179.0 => 19.2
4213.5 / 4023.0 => 19.5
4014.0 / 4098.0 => 19.5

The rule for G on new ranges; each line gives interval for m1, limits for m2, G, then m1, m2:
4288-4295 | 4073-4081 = 0.96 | 4.37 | 4.54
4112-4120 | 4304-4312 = 1.24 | 4.83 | 3.89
